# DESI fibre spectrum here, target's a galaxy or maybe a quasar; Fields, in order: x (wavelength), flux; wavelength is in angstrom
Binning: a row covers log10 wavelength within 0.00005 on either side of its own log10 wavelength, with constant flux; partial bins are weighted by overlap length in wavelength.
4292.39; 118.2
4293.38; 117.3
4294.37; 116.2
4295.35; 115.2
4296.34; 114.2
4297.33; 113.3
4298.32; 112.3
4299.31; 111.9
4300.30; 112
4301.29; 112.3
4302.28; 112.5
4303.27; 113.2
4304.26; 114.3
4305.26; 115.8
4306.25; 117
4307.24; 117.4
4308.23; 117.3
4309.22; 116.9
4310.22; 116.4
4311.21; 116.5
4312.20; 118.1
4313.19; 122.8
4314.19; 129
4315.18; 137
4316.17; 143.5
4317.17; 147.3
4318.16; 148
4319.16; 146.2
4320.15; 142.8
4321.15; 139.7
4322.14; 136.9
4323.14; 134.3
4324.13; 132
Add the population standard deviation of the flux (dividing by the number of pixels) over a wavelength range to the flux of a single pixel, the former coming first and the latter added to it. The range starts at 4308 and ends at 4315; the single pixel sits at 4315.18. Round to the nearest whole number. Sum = 141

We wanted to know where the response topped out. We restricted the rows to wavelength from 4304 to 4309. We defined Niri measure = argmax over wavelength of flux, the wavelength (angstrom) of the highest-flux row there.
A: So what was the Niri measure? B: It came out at 4307.24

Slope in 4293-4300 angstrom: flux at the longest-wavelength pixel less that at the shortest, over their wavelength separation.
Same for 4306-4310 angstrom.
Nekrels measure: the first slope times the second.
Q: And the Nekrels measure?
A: 0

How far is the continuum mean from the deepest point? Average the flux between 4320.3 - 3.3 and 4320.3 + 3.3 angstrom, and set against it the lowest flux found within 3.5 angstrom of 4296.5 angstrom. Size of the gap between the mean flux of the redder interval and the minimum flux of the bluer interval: 30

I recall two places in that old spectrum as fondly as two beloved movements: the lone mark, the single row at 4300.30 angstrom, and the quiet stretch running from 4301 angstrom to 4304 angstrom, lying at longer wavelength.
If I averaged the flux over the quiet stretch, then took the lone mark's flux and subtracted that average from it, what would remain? -1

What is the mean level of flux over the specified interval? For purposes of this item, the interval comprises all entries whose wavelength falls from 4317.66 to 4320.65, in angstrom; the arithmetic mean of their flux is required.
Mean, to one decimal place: 145.7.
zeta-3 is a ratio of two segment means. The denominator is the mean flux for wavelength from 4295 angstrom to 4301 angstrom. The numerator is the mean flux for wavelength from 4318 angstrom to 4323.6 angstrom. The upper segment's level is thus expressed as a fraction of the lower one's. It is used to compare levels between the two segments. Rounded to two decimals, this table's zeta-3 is 1.25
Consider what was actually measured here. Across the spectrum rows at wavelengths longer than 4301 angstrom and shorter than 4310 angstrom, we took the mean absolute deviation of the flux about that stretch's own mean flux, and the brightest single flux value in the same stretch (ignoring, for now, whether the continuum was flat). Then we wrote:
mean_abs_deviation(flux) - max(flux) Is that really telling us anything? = -116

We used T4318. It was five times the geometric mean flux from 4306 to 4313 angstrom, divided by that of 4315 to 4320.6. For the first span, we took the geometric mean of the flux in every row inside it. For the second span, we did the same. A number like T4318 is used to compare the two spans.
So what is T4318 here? 4.1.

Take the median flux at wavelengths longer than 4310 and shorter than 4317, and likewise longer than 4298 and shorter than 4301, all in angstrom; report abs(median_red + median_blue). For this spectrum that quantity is 235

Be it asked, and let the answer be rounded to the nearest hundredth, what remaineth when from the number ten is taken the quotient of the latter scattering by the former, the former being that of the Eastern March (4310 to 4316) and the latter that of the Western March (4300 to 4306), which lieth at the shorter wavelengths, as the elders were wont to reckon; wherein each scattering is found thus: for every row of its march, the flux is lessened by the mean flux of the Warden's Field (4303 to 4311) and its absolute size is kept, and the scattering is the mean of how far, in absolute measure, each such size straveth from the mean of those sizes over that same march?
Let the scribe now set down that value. 9.82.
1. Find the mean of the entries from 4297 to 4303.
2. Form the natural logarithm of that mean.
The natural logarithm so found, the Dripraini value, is 4.72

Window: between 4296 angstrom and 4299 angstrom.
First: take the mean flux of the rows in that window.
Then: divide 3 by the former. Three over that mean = 0.0265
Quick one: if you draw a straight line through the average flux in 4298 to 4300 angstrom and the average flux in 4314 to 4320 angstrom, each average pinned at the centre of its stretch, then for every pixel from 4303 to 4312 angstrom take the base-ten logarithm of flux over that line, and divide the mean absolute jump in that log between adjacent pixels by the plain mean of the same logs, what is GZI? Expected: -0.12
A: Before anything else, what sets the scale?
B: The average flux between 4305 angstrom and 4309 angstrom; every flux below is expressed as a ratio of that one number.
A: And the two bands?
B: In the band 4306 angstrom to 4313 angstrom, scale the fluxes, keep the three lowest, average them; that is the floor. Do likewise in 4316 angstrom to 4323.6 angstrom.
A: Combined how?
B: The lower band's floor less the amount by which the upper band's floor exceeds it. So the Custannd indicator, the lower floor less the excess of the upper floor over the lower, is 0.82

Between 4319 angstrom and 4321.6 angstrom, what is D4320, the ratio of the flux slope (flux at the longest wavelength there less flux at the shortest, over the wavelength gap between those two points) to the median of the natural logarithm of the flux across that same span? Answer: -0.7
